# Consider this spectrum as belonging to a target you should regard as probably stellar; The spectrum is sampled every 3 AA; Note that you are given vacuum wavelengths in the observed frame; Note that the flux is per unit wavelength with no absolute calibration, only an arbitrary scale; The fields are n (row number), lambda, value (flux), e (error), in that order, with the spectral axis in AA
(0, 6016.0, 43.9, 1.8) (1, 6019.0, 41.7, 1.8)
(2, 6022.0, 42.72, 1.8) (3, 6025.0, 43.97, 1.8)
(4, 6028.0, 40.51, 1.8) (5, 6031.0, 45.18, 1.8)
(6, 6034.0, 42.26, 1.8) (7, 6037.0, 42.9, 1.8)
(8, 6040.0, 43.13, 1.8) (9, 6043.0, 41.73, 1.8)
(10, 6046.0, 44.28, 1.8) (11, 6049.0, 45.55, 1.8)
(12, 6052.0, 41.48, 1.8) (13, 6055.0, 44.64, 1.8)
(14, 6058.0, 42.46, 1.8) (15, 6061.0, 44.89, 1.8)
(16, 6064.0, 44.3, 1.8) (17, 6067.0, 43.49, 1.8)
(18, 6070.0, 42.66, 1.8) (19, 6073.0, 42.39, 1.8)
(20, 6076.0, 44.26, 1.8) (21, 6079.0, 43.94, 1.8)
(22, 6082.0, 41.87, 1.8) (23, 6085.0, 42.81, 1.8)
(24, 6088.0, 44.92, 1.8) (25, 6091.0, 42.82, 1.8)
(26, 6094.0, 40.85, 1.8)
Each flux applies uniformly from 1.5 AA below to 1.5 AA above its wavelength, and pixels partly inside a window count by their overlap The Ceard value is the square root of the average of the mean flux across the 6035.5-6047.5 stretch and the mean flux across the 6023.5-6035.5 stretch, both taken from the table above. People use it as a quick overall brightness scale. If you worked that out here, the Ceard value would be 6.56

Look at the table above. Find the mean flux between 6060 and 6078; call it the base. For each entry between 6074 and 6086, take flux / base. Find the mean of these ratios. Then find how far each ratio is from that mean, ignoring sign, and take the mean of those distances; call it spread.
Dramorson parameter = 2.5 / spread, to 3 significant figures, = 124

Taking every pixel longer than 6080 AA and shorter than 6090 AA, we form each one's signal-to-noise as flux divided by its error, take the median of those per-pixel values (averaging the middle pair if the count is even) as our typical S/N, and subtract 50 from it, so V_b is -26.22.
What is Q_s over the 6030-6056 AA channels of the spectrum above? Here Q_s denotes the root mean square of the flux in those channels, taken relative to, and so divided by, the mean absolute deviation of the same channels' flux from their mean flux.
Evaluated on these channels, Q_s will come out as 34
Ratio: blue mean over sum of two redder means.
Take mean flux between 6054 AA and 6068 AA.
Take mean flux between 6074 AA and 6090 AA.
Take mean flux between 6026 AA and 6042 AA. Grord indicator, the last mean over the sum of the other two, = 0.489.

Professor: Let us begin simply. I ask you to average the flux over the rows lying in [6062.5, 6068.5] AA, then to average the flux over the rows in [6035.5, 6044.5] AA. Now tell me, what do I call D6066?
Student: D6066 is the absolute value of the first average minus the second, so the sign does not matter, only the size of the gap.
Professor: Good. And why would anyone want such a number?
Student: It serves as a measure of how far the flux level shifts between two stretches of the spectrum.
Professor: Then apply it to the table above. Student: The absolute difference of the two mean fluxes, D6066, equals 1.3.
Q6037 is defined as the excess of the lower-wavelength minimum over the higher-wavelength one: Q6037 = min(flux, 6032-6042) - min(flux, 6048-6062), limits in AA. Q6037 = 0.78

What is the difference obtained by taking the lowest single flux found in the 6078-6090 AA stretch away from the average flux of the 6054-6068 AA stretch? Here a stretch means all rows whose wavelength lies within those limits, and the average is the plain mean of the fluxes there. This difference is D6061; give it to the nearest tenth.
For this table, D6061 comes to 2.1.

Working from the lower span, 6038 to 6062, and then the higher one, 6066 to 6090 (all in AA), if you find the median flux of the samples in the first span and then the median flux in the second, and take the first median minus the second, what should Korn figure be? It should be 0.6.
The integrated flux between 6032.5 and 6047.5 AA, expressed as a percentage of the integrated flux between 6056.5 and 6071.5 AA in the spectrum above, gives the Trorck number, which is 98.4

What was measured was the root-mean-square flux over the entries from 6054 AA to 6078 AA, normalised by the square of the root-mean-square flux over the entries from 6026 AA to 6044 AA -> 0.0240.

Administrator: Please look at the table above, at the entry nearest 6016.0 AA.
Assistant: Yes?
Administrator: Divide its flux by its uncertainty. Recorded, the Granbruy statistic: 24.4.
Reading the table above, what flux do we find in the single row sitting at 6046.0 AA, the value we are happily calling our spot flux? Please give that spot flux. 44.28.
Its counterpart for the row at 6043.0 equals 41.73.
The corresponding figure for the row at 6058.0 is 42.46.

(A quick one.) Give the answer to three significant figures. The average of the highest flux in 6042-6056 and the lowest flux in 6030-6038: 43.9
